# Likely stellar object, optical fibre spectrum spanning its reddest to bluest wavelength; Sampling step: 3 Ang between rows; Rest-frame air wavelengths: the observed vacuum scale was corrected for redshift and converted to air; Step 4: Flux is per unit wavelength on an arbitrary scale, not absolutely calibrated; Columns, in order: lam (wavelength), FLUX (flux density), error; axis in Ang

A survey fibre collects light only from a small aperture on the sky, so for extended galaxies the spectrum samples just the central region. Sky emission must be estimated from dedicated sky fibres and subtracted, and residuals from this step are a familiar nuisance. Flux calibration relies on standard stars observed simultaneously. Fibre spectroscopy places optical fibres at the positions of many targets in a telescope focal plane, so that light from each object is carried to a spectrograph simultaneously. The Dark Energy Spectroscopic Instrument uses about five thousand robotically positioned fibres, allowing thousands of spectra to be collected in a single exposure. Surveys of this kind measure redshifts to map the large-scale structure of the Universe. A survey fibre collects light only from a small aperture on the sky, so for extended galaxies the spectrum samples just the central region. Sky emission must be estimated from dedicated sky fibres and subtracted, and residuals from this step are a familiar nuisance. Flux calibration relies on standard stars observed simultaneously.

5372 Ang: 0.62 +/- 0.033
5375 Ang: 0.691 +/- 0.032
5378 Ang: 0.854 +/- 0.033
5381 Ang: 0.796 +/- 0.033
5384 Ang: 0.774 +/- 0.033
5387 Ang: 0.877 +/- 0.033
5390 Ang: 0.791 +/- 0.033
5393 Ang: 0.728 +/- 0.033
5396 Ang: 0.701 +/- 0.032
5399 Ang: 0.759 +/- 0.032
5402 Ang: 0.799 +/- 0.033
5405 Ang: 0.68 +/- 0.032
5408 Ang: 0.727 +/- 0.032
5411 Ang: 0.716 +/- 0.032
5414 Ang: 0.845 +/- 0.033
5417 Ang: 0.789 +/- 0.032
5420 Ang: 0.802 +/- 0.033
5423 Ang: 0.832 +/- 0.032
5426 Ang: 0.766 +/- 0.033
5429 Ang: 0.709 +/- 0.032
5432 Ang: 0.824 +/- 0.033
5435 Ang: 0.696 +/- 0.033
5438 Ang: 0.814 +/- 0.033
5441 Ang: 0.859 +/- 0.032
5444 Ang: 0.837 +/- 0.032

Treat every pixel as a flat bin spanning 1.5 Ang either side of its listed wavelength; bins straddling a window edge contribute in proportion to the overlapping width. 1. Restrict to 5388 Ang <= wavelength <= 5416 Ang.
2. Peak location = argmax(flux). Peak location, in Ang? 5414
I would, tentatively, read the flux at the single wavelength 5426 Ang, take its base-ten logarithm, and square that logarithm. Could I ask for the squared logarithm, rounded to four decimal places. 0.0134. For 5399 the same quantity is 0.0143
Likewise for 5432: 0.0071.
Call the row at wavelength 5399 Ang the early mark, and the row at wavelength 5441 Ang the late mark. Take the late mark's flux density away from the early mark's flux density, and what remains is -0.10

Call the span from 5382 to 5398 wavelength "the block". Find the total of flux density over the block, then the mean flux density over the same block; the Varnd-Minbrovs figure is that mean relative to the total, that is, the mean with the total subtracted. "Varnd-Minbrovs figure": -3.10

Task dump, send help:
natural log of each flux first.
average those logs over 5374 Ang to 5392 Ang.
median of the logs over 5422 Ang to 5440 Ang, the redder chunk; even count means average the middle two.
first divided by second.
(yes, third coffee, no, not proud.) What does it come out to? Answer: 0.97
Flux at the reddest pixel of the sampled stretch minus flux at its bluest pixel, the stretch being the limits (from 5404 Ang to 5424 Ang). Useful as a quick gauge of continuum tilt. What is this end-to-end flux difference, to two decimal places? 0.15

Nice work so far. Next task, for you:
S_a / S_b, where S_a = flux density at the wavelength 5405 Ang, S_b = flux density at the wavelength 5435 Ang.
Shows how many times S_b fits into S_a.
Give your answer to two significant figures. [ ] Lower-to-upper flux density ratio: 0.98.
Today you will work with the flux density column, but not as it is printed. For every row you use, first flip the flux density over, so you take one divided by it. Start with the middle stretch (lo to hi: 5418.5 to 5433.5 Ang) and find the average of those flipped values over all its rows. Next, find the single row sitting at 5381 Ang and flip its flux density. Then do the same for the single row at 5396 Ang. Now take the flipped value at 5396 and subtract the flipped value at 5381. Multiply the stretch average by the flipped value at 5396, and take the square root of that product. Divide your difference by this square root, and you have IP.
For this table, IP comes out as 0.13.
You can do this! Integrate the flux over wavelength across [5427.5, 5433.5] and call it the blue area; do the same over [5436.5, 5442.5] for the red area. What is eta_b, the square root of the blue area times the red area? 4.8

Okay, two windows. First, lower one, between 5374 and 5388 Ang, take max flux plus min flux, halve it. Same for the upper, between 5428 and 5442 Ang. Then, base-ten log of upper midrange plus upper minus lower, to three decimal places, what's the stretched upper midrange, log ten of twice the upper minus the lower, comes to -0.113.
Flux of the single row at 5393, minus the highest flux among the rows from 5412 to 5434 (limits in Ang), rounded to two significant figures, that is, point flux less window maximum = -0.12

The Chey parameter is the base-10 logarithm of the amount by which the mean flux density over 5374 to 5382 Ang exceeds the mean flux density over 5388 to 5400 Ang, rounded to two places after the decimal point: -1.45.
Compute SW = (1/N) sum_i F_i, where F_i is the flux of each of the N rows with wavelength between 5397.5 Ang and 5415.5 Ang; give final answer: 0.754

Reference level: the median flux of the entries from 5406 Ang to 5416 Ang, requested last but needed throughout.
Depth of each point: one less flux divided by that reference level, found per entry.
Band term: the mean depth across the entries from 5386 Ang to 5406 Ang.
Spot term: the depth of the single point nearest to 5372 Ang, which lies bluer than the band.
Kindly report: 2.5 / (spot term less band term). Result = 13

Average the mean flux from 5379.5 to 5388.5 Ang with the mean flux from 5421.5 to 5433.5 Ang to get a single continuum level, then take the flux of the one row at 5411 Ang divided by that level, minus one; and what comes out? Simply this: -0.10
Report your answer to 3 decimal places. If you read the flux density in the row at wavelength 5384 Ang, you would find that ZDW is 0.774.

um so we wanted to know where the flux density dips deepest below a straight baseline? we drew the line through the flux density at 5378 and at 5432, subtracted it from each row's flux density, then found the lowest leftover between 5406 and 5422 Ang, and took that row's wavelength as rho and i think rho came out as 5411 Ang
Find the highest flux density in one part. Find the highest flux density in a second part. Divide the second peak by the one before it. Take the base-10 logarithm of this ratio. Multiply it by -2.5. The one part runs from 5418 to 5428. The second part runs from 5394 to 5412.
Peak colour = 0.04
